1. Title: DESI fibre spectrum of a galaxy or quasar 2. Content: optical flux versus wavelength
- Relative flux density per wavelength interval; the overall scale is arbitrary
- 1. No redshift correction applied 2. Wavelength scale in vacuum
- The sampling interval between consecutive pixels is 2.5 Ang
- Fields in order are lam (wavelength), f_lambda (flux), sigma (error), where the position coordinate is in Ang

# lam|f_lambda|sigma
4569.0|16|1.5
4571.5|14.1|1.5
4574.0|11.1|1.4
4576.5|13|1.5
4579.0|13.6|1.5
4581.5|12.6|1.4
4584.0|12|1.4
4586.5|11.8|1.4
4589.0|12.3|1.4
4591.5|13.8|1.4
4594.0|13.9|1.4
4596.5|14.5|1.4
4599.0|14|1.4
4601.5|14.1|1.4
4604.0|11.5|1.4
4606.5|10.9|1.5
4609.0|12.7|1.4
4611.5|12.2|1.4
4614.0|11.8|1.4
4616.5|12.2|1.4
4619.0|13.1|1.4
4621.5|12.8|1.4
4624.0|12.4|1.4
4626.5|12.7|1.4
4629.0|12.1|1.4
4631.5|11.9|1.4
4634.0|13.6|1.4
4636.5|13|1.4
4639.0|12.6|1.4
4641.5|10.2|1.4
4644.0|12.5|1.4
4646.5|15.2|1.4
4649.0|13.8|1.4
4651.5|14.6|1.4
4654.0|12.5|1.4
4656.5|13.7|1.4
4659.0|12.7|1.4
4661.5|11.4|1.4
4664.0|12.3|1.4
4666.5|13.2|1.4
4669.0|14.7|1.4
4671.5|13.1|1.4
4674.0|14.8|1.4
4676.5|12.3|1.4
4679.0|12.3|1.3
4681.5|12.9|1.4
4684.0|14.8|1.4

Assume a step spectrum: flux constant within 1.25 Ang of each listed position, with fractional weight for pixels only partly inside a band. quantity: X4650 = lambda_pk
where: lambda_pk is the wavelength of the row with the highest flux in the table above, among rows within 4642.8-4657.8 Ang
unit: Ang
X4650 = 4646.5 Ang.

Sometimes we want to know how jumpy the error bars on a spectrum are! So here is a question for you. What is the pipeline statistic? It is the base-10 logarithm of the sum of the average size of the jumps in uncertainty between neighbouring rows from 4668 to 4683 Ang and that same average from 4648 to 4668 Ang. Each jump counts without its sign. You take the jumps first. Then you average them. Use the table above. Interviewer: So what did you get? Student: -1.40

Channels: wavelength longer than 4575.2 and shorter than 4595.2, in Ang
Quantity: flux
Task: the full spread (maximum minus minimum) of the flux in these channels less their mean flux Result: -10.8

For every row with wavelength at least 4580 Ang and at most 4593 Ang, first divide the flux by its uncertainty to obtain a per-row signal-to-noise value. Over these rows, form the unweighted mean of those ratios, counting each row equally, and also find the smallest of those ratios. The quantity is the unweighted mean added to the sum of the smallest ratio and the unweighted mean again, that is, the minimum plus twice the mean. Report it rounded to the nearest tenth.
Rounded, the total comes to 26.3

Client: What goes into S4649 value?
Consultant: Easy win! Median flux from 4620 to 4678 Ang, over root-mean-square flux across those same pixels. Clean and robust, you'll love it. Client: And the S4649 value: 0.98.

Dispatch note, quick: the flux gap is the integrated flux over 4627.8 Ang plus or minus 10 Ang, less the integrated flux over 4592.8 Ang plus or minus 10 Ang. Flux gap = -12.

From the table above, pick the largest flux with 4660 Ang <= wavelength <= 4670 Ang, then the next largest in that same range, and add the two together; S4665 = 27.9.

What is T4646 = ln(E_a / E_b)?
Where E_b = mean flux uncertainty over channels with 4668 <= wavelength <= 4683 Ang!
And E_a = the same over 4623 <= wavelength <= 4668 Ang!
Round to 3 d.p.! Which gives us 0.012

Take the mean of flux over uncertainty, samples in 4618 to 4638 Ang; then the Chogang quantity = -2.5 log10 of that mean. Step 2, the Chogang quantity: -2.39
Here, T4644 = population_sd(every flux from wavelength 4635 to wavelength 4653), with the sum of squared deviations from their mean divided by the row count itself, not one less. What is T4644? 1.5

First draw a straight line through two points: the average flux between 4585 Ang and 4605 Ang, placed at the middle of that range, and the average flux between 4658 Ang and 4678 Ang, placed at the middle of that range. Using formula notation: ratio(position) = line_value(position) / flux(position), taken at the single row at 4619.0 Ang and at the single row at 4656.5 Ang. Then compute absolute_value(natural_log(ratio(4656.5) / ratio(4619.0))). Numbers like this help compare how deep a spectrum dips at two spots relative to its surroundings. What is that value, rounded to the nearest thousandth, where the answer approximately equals 0.052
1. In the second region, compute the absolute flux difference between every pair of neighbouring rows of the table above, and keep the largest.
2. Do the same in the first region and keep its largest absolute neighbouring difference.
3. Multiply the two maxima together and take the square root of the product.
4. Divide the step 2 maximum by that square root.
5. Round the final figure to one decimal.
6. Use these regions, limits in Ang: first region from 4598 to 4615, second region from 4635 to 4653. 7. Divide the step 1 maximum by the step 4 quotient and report 2.8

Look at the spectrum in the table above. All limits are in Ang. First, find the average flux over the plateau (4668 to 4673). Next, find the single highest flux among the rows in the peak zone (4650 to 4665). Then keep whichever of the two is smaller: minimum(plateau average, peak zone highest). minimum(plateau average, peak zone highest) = 13.9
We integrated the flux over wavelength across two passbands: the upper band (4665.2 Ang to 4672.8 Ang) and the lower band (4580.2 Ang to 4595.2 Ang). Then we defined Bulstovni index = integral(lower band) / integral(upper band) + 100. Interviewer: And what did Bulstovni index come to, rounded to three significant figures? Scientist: 102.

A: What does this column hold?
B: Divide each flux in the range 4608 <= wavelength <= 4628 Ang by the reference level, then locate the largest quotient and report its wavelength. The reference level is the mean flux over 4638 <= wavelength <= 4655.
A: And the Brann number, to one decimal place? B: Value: 4619.0 Ang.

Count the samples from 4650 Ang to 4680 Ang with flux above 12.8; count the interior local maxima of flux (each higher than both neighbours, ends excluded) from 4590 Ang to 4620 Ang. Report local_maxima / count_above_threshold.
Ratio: 0.50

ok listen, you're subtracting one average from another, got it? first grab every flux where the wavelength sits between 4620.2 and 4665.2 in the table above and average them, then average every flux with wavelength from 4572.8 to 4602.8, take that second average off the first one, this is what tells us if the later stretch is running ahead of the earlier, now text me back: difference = -0.28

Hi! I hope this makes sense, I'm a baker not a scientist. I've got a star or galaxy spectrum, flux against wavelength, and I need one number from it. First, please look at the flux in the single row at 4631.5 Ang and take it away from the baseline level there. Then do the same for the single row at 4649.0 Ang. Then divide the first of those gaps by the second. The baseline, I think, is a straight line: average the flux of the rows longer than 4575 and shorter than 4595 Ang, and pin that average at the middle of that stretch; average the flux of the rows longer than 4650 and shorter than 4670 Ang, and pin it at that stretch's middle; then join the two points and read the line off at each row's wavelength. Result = -1.6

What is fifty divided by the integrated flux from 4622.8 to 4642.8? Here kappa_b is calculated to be 0.203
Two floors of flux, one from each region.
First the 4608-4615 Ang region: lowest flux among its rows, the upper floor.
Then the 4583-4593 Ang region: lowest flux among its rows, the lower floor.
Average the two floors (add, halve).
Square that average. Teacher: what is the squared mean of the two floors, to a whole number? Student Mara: 139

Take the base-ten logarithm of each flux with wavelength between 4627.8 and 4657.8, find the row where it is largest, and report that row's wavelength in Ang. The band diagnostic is 4646.5 Ang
